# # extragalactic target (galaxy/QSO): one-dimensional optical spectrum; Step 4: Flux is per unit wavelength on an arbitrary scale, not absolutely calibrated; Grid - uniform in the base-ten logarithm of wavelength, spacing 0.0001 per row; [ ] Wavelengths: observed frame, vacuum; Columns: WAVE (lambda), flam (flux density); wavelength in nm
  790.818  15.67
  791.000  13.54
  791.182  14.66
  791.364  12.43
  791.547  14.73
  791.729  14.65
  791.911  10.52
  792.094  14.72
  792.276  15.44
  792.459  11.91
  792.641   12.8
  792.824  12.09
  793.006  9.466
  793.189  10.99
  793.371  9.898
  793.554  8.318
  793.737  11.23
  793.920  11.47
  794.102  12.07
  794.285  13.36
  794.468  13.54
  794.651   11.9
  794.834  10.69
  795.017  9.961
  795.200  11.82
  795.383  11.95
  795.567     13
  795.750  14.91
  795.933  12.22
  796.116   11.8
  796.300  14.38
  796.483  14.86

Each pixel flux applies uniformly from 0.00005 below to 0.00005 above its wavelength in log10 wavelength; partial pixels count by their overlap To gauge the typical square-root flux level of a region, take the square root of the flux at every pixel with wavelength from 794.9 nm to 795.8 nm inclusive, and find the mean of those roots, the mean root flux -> 3.5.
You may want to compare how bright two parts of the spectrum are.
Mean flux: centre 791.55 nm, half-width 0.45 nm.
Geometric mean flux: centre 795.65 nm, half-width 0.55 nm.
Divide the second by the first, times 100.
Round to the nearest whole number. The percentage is 94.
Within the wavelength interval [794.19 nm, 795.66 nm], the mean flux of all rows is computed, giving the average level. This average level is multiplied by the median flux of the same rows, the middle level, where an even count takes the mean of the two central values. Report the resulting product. 143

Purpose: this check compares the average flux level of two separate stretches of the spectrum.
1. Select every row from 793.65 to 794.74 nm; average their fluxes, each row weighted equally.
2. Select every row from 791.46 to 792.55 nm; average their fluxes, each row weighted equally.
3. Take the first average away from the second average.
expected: 1.4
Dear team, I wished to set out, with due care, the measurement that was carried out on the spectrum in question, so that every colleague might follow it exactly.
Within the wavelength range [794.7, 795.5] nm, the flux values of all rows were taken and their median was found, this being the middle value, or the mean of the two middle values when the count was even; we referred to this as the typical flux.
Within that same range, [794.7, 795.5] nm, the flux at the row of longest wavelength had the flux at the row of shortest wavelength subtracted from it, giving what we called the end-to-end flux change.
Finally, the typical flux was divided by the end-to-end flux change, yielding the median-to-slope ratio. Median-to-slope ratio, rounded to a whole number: 9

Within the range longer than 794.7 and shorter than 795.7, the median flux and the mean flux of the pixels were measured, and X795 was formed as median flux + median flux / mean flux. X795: 13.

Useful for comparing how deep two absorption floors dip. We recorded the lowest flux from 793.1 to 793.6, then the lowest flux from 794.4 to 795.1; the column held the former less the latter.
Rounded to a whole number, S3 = -2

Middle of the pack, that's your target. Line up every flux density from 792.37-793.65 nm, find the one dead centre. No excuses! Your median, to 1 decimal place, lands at 11.0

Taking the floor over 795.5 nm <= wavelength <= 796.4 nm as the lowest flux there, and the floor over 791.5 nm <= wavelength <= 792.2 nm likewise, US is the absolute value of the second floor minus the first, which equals 1.3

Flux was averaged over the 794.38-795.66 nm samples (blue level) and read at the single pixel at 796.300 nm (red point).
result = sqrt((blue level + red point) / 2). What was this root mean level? 3.62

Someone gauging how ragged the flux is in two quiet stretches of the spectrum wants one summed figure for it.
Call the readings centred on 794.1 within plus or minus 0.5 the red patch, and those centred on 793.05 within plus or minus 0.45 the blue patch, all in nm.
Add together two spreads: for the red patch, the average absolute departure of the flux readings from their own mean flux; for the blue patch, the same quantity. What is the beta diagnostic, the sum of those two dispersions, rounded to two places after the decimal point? 2.01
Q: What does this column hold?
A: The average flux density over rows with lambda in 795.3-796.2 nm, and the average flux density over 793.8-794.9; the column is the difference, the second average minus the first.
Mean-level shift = -0.6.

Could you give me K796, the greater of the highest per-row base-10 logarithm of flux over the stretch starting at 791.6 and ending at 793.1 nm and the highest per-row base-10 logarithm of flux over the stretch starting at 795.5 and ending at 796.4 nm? 1.189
